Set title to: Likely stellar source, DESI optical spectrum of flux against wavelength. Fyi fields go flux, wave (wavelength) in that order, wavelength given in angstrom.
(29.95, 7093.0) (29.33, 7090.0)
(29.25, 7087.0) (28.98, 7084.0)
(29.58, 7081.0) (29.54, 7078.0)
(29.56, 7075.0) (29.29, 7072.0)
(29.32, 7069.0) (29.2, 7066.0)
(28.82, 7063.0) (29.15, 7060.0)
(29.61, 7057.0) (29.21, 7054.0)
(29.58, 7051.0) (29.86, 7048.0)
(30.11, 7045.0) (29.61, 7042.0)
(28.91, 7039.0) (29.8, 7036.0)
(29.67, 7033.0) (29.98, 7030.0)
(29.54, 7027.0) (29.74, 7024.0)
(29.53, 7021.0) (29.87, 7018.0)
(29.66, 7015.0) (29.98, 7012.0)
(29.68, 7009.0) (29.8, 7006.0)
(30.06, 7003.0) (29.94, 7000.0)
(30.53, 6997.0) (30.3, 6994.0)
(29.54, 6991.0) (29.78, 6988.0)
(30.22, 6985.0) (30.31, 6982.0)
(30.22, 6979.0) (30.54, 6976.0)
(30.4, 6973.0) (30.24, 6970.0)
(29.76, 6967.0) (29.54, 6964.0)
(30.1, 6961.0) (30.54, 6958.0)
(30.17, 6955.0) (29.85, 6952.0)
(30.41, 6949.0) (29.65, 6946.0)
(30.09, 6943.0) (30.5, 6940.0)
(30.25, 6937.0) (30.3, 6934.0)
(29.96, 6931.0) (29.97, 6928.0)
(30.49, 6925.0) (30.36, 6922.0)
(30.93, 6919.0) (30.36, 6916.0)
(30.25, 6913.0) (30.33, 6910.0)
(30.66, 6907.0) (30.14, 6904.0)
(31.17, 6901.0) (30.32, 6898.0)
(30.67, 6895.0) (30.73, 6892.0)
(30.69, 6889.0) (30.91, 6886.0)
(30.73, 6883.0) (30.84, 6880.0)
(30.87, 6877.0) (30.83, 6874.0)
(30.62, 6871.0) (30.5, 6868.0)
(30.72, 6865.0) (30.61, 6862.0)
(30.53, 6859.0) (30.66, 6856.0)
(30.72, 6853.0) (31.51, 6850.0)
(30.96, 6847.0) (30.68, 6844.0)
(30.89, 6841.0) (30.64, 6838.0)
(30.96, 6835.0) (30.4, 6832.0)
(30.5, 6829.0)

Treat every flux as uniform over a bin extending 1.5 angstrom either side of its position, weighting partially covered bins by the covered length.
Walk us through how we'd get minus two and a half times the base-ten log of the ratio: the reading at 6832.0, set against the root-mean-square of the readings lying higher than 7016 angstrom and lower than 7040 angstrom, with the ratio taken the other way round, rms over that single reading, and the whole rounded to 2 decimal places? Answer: 0.03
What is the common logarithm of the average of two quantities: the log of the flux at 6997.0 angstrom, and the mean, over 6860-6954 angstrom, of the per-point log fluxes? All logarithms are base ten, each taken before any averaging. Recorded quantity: 0.172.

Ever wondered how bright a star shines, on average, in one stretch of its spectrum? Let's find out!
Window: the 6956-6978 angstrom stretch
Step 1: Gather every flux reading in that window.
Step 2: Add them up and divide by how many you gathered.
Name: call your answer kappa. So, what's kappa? 30.2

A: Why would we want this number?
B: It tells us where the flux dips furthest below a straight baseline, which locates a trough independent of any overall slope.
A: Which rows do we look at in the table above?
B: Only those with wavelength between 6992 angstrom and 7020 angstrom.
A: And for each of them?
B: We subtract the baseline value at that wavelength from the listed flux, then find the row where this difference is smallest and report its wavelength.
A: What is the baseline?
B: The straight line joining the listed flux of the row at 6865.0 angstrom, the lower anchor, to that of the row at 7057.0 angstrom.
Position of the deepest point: 7009.0 angstrom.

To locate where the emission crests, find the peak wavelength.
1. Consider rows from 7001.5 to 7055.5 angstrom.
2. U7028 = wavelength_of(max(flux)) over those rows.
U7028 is 7045.0 angstrom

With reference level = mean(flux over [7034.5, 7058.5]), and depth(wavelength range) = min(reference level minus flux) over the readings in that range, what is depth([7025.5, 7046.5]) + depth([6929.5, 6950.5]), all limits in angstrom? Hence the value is -1.4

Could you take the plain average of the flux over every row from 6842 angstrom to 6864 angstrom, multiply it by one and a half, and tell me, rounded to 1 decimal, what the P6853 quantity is 46.2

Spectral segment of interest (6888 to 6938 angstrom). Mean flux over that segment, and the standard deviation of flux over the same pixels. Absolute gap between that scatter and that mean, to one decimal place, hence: 30.1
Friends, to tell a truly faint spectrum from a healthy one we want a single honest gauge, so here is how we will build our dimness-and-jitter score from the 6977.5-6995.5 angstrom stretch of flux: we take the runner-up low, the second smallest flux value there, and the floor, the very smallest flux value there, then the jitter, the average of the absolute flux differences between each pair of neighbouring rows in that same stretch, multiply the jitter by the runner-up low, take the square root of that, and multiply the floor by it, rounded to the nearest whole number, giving 92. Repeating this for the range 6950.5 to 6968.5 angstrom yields 100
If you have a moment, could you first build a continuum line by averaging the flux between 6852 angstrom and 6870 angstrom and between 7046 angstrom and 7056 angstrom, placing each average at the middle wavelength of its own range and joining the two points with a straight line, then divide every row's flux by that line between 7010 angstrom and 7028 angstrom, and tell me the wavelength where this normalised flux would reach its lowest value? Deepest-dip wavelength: 7021.0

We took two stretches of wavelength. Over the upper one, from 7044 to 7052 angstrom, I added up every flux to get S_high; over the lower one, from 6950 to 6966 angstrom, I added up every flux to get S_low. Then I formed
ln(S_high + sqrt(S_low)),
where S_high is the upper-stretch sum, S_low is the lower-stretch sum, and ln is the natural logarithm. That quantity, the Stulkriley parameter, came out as 4.6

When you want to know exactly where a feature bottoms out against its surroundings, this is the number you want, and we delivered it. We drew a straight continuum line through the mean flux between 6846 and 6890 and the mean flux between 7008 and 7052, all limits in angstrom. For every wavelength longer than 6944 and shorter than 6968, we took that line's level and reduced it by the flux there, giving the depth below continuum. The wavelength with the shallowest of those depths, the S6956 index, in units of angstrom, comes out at 6958.0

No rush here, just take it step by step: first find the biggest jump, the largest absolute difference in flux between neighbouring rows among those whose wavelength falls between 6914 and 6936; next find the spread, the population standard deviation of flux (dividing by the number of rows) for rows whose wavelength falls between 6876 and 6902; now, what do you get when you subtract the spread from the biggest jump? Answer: 0.4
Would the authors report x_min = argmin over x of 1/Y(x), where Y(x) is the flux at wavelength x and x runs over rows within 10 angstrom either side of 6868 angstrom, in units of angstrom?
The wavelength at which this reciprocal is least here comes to 6877.0 angstrom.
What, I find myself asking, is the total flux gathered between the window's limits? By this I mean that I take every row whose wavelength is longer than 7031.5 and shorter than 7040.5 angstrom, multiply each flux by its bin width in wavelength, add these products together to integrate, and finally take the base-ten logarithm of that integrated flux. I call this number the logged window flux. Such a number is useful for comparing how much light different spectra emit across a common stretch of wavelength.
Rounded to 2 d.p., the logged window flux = 2.42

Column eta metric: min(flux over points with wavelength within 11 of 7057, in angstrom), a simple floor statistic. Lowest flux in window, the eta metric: 28.82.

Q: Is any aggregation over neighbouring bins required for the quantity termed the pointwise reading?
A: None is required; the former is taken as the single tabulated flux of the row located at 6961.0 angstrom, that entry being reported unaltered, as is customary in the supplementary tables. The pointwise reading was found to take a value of 30.1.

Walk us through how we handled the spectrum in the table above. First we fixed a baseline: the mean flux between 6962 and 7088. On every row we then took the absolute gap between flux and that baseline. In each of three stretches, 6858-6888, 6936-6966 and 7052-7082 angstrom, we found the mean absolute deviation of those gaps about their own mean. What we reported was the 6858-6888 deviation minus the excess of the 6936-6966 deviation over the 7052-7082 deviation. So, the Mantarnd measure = 0.10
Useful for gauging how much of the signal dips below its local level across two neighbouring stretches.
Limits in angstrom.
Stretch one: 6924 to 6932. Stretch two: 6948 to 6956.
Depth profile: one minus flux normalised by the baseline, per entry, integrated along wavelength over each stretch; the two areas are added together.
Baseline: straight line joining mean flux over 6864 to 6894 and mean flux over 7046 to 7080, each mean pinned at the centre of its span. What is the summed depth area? 0.09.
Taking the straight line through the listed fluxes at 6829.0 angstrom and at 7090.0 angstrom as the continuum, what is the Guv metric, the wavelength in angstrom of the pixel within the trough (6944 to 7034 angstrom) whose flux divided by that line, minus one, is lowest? 6964.0 angstrom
